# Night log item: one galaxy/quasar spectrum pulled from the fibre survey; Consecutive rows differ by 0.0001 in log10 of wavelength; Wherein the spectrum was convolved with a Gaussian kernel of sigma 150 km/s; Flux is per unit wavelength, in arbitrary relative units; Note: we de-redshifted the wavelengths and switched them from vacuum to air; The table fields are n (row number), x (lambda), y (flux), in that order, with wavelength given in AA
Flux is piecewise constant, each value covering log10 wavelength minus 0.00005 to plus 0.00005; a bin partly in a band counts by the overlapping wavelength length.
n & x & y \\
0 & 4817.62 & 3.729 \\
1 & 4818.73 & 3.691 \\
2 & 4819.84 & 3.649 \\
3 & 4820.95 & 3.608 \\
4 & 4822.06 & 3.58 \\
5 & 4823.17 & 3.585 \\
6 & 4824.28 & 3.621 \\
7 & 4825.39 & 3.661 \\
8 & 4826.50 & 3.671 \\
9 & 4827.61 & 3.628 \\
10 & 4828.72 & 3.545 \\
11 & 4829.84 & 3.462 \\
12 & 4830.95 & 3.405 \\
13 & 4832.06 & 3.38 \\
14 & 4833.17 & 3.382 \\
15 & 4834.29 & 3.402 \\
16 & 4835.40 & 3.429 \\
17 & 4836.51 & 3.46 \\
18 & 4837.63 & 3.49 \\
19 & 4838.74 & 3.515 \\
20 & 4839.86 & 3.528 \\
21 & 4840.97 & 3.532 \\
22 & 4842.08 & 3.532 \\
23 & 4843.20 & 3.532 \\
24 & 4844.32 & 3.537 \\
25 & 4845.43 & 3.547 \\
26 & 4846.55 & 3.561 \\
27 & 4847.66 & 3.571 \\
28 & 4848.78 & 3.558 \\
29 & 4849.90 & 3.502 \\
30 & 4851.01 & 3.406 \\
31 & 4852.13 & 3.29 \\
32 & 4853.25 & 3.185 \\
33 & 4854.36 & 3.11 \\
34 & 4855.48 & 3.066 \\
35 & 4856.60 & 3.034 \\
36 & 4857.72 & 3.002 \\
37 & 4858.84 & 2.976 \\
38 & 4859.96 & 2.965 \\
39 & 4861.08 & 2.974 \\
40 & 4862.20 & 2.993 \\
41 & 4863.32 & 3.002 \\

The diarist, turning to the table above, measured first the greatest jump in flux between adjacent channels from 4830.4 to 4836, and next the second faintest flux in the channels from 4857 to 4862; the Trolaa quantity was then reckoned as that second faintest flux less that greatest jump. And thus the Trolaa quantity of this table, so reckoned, 2.95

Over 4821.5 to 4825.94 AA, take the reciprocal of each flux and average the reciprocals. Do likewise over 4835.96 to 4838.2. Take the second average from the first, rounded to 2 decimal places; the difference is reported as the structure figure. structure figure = -0.01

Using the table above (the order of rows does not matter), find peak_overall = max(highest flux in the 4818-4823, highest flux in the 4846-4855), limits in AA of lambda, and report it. 3.69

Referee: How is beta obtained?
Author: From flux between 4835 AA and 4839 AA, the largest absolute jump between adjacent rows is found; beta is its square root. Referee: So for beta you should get 0.18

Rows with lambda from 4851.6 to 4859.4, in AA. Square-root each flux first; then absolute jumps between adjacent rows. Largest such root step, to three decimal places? 0.029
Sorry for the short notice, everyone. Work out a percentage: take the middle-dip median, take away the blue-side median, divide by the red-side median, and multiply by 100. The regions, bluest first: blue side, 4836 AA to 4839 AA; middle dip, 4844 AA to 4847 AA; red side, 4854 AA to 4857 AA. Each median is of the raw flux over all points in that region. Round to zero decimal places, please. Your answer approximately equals 2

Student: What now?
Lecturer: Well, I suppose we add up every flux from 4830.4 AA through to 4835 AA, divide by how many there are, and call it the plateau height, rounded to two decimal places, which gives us 3.39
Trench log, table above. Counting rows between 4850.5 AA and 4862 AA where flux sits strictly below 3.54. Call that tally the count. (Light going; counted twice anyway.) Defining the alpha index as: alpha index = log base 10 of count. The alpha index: 1.00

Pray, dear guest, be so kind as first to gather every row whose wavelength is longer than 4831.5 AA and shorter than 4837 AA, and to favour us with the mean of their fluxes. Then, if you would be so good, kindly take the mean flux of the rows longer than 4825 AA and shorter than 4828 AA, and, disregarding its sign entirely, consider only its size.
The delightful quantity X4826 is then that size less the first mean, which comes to 0.24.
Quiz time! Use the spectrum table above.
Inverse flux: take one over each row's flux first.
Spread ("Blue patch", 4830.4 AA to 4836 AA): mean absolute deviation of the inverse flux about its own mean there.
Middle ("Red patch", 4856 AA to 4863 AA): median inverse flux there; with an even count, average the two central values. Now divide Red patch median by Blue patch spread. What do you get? 260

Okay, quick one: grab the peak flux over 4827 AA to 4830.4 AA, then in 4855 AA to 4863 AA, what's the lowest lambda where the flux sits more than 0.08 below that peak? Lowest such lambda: 4855.48 AA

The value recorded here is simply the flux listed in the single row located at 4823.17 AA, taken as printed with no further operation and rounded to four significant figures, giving 3.585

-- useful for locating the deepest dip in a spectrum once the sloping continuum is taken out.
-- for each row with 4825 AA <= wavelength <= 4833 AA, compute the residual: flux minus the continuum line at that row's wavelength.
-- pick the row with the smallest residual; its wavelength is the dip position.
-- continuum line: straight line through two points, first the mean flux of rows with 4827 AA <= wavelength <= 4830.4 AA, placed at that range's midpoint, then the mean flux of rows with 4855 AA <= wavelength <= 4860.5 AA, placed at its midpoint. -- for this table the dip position 4832.06 AA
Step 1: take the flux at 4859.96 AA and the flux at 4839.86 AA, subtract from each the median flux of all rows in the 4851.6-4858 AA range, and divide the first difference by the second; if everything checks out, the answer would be -0.3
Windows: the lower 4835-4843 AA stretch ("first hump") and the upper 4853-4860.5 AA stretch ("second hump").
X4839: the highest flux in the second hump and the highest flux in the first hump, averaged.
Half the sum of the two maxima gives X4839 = 3.36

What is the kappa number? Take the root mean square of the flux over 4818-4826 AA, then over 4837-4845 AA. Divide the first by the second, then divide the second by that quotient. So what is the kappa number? 3.42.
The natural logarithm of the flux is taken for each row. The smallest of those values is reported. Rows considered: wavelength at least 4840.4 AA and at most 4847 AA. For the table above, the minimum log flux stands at 1.262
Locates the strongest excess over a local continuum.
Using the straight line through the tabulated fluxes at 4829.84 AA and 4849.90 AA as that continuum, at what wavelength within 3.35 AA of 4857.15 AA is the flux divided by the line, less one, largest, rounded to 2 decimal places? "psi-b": 4854.36 AA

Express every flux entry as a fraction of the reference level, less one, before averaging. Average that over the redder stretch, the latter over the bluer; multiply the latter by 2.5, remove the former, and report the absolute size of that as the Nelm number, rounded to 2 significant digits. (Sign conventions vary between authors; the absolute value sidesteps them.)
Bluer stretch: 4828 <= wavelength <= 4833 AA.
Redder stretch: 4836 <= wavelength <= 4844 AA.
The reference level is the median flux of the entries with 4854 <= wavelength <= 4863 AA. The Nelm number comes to 0.20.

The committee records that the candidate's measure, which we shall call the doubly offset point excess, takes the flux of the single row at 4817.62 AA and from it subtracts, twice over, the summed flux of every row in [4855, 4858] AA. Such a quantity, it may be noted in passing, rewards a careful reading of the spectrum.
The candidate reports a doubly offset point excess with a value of -14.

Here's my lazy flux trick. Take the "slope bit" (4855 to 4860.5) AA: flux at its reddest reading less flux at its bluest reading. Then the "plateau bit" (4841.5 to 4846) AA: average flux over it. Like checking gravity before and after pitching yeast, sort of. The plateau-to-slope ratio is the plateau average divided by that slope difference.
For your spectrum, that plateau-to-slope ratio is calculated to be -35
